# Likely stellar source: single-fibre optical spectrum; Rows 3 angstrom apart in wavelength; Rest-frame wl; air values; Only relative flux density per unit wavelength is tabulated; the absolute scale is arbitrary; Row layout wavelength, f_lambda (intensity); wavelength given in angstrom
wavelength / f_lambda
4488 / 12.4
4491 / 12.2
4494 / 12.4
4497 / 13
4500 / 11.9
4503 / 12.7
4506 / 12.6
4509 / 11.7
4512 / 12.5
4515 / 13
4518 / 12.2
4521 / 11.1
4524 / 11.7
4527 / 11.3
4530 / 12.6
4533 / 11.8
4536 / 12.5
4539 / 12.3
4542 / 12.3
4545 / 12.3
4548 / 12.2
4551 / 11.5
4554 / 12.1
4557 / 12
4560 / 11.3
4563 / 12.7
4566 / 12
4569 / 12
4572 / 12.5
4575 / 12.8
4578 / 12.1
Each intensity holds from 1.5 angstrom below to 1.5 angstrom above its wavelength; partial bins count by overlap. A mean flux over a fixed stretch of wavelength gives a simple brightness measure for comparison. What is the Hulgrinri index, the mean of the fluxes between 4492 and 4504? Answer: 12.5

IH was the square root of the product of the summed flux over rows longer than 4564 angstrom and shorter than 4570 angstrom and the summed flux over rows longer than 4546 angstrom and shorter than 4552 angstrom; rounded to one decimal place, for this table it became 23.8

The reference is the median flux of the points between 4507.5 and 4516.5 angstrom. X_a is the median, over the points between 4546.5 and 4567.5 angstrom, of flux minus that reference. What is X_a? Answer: -0.50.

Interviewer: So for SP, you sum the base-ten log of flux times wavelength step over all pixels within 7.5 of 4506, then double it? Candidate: 32.7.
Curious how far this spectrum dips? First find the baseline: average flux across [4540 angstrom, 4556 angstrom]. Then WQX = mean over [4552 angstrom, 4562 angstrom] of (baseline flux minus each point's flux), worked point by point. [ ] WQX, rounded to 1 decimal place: 0.3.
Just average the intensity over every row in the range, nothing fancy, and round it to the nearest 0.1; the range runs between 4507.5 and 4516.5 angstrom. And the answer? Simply 12.4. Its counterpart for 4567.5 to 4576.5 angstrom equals 12.4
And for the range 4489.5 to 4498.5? 12.5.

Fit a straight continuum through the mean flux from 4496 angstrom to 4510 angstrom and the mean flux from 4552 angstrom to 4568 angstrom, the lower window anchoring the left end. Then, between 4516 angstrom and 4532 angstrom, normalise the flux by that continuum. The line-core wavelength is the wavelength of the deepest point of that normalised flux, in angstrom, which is 4521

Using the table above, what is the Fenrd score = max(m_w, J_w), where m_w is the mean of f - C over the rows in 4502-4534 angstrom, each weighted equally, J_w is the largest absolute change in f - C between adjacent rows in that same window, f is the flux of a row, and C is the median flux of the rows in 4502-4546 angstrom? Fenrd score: 1.30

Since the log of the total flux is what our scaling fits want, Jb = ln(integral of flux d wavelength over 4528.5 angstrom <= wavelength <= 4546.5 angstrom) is 5.400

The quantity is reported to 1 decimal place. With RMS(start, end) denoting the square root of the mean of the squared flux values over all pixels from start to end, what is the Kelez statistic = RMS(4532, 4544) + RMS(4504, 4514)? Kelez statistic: 24.5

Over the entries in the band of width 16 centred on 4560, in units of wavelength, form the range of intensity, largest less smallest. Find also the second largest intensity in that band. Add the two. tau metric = 13.5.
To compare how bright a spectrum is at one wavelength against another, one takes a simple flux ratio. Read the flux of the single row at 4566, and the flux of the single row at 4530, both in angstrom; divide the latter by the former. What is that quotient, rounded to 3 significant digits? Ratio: 1.05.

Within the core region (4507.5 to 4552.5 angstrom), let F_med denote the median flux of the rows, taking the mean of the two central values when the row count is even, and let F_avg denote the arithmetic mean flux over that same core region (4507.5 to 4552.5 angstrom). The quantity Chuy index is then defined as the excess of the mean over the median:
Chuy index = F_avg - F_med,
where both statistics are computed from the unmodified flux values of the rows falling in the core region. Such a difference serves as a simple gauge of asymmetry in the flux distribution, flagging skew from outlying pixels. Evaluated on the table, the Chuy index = -0.13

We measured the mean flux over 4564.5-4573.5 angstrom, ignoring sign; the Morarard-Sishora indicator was 12.2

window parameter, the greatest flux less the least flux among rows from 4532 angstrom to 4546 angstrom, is 0.70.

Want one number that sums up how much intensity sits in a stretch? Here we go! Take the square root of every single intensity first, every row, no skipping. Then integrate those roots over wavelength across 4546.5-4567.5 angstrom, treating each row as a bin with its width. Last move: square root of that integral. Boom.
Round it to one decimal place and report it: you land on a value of 8.5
